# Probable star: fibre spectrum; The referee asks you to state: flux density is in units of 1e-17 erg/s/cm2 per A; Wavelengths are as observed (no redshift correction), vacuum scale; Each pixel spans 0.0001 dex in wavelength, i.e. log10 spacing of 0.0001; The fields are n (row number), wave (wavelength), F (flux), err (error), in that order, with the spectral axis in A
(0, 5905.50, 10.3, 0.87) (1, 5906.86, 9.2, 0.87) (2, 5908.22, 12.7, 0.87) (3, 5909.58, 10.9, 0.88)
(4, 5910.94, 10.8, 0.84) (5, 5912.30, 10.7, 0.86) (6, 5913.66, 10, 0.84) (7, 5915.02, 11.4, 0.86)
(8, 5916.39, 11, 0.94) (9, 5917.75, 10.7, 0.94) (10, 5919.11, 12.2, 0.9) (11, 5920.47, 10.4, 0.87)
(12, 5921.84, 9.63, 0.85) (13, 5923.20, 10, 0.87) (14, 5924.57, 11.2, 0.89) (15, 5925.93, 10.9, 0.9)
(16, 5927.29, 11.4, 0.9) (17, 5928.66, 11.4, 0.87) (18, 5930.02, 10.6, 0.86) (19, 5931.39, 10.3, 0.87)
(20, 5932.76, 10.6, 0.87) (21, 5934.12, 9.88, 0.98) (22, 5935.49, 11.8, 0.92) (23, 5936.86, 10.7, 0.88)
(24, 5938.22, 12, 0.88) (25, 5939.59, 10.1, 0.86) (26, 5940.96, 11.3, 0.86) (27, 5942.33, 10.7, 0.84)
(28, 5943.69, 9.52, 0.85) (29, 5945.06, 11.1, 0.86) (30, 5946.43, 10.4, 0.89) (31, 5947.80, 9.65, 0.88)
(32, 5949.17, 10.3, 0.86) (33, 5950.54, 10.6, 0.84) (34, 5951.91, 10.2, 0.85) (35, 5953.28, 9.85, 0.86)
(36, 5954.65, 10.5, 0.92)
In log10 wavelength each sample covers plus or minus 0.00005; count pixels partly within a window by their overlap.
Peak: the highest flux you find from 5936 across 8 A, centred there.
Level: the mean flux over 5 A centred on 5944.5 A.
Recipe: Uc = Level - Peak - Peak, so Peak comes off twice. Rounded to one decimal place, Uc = -13.6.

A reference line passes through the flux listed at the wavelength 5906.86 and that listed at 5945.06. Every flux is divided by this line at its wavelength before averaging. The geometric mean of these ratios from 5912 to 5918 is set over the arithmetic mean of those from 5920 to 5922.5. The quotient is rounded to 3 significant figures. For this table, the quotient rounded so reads 1.11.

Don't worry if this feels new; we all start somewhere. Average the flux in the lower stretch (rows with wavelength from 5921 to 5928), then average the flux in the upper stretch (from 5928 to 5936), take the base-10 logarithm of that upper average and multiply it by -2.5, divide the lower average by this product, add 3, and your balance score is -1.119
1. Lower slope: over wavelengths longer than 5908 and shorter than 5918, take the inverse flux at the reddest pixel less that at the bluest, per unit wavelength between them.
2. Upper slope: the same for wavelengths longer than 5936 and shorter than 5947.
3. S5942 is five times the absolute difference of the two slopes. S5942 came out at 0.0063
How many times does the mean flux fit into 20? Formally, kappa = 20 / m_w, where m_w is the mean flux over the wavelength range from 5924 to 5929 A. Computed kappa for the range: 1.782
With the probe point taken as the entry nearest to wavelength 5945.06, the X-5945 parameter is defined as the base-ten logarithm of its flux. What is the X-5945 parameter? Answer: 1.05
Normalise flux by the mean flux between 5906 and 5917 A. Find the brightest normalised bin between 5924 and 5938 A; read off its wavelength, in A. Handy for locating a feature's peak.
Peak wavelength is 5935.49 A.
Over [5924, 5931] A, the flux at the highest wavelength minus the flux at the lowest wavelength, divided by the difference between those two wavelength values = -0.11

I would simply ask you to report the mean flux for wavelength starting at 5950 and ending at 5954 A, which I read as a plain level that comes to 10.2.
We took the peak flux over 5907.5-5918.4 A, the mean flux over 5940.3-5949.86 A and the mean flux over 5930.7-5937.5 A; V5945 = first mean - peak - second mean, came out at -12.9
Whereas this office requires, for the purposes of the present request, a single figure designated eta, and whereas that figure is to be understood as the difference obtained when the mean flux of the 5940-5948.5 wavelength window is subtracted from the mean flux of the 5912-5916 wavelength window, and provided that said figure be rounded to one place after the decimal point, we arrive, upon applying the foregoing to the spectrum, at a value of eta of 0.3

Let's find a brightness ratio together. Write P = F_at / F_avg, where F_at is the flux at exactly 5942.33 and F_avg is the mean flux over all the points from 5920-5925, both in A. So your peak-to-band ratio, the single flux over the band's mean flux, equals 1.04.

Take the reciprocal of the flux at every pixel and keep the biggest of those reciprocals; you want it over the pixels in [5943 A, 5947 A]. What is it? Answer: 0.105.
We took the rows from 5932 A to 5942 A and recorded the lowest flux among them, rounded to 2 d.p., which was 9.88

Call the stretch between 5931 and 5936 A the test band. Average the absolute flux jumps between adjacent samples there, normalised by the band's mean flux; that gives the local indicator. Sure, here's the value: 0.092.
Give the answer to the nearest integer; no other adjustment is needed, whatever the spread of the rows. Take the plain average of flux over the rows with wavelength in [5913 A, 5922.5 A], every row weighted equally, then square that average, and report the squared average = 116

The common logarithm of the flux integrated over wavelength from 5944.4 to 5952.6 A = 1.93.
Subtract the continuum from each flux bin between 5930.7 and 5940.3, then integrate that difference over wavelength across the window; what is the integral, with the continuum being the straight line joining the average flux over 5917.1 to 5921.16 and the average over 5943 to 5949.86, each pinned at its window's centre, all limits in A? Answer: 2.0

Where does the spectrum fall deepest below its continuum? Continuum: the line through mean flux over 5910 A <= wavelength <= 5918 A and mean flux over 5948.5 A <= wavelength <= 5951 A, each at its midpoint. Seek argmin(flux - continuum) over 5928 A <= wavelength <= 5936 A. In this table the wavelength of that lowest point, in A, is 5934.12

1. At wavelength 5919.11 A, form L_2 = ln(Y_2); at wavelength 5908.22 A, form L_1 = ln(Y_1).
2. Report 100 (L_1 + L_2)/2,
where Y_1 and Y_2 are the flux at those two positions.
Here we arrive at 252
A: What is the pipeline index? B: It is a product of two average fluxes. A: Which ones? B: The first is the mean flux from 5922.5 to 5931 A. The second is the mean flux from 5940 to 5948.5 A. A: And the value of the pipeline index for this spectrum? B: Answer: 114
